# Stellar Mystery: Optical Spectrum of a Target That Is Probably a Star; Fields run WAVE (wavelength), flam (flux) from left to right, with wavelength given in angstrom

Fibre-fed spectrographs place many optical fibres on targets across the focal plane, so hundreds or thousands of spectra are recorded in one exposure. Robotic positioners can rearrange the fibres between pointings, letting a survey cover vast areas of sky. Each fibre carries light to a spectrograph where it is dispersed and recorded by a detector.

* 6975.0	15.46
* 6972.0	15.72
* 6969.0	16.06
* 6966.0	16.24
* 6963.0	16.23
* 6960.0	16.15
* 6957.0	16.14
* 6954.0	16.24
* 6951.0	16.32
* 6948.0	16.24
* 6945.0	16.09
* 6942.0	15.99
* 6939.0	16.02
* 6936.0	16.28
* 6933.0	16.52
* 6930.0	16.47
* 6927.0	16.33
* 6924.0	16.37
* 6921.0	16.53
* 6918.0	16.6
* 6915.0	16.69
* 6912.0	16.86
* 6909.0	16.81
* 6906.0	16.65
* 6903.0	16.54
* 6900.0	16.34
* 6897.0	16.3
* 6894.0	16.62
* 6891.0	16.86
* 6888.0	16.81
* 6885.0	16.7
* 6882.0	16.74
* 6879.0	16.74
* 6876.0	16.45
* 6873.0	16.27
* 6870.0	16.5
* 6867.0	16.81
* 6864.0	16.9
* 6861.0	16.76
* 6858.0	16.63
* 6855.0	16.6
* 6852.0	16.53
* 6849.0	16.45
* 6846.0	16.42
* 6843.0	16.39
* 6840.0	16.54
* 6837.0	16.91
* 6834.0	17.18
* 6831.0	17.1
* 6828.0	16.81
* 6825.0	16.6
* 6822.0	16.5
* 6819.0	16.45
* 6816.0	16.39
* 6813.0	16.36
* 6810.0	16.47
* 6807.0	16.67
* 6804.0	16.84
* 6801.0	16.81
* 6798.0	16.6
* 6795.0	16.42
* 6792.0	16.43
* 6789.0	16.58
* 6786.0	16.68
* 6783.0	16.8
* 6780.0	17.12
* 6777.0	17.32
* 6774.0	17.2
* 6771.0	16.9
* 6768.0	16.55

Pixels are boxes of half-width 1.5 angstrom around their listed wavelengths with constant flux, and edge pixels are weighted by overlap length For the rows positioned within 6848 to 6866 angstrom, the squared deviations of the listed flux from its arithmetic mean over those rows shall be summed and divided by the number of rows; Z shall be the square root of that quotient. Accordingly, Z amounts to 0.148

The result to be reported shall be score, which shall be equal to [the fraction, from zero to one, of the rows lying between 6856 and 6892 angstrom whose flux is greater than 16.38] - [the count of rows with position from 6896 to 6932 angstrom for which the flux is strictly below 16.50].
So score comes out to -4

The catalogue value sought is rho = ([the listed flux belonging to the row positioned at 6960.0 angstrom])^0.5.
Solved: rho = 4.02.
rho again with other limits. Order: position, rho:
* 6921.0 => 4.07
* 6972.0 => 3.96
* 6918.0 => 4.07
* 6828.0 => 4.10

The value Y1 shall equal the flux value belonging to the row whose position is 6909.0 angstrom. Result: 16.81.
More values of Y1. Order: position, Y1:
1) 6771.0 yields 16.9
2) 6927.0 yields 16.33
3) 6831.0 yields 17.1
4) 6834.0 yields 17.18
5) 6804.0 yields 16.84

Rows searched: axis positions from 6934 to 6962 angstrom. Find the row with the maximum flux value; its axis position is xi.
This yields 6951.0 angstrom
